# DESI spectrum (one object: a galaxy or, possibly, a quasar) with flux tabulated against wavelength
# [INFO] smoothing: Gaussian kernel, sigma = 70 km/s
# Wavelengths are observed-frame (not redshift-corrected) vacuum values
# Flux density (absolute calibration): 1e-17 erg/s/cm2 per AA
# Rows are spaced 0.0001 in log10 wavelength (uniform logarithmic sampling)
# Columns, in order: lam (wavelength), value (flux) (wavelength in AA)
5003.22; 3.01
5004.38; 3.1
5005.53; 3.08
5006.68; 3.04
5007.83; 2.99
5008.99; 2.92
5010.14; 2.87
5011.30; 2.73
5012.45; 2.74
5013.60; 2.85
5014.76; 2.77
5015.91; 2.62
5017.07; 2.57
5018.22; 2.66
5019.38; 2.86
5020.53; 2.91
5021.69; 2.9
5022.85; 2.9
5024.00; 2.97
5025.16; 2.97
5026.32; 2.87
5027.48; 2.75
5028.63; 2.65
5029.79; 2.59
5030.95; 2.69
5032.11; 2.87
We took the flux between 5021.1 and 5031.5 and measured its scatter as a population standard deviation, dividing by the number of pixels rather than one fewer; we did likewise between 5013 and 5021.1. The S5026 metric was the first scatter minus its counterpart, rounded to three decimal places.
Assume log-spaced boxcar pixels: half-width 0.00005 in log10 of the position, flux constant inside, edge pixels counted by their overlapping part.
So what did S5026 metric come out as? 0.012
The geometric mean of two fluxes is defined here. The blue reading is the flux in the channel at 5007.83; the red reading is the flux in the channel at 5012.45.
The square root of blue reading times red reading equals 2.86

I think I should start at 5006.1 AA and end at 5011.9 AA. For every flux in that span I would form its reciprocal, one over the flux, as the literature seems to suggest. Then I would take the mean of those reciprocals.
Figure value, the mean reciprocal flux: 0.344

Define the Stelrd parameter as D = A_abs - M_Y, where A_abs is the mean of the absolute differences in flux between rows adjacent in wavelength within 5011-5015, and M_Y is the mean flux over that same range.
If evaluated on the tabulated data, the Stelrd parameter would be -2.71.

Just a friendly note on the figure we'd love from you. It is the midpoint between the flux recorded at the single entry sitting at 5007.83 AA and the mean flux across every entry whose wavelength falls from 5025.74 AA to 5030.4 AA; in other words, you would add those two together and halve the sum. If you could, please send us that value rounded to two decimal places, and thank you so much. 2.85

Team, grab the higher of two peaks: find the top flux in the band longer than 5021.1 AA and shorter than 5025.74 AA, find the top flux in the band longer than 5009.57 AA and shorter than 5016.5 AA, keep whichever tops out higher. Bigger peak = 2.97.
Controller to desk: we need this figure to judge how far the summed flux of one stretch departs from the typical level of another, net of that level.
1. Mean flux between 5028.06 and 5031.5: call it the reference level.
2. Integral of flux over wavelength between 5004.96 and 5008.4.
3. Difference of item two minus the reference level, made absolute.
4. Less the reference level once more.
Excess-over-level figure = 5.2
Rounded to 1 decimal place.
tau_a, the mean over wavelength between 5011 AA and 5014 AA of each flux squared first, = 7.7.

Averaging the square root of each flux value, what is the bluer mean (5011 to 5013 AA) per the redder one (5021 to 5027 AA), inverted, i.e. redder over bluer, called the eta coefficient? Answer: 1.03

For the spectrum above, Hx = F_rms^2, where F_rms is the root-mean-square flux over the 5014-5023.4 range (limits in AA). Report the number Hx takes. 7.7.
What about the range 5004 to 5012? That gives 8.8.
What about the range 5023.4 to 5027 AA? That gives 8.6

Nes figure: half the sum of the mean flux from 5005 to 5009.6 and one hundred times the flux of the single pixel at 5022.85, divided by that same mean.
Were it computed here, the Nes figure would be 48.7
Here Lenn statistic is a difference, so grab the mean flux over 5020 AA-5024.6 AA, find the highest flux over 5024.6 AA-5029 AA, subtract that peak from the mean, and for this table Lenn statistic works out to -0.05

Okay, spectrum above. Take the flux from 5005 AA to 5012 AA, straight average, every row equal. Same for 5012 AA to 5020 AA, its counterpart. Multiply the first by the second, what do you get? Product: 8.00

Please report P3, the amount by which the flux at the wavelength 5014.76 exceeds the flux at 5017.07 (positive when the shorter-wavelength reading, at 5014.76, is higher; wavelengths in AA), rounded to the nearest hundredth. 0.20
